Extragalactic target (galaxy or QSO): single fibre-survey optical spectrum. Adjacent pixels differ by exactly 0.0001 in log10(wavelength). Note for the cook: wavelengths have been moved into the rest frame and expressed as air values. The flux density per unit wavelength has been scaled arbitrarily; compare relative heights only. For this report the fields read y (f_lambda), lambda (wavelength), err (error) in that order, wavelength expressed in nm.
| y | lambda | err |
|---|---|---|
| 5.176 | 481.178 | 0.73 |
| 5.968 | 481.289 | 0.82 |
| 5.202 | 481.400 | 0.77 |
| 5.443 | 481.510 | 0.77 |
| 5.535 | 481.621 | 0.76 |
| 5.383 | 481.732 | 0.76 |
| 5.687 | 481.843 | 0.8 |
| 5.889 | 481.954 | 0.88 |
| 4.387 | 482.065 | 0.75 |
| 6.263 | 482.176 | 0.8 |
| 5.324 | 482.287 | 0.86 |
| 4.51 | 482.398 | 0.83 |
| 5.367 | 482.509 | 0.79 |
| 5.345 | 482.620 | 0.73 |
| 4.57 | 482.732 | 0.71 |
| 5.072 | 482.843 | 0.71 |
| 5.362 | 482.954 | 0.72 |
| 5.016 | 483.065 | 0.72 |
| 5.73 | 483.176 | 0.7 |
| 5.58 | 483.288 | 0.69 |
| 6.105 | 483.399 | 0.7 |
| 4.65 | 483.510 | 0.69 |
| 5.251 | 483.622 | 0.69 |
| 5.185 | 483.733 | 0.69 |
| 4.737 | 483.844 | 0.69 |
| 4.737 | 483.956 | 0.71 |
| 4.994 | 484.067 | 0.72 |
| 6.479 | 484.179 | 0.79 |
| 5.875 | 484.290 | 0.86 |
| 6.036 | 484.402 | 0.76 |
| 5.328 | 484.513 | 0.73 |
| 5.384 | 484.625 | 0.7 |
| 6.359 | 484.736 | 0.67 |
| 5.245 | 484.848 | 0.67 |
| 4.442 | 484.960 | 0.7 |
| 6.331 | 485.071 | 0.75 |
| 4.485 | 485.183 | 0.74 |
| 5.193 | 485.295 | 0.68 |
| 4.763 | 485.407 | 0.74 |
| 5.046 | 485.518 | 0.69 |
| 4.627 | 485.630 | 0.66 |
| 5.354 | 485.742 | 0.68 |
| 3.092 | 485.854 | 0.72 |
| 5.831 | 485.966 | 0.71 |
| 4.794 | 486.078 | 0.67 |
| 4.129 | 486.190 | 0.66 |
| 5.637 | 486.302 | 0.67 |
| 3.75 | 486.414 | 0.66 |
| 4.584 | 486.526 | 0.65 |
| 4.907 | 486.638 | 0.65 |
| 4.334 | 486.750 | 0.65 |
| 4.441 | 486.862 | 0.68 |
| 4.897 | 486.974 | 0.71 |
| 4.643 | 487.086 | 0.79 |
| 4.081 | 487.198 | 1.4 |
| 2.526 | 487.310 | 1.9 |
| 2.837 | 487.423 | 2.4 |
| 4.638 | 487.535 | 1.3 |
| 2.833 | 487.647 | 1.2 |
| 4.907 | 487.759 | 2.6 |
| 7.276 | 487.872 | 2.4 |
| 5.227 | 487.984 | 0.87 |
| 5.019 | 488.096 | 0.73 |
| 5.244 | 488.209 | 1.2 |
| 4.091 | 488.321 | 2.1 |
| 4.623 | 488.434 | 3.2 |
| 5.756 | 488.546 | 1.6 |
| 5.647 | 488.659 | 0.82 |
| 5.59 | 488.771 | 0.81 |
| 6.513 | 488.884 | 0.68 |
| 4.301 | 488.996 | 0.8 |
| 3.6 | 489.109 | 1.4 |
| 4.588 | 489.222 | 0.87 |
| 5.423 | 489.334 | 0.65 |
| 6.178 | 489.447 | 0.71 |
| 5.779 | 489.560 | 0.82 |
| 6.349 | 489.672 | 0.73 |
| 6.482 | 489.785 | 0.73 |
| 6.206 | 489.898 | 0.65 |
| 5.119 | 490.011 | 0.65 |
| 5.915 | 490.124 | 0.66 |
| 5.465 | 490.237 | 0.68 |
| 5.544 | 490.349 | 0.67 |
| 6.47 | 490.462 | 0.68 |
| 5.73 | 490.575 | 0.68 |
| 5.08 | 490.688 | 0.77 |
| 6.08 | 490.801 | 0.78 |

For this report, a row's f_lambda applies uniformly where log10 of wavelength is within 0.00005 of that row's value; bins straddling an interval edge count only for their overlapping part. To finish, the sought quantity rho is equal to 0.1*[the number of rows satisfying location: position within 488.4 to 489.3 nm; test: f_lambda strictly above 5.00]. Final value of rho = 0.40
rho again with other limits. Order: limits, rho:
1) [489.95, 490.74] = 0.70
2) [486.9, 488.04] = 0.20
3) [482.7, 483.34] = 0.50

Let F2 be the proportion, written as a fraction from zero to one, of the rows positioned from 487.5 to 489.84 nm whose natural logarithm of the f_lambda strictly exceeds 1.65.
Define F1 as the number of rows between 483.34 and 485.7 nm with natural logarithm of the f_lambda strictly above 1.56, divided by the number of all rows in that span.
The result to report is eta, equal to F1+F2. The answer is 1.29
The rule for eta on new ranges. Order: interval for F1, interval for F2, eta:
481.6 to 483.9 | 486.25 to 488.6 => 1.00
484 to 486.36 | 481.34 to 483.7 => 1.43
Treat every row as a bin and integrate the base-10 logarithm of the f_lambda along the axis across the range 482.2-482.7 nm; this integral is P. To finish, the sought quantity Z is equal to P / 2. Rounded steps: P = 0.36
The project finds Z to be 0.18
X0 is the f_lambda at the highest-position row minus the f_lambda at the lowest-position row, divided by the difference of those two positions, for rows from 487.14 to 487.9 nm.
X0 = 4.7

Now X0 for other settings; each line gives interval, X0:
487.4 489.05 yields 0.9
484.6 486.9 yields -0.4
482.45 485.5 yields -0.2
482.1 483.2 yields -0.5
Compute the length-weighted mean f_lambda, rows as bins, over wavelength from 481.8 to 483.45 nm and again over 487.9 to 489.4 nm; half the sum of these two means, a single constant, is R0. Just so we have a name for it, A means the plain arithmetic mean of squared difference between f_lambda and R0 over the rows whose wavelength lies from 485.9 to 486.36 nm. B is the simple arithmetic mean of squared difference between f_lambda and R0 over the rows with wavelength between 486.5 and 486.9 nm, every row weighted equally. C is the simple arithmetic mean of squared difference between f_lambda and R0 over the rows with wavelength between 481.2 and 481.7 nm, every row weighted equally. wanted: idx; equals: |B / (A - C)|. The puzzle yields 2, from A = 0.48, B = 0.5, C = 0.18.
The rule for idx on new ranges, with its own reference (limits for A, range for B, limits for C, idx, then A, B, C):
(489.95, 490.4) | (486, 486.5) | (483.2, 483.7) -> 6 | 0.16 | 0.9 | 0.31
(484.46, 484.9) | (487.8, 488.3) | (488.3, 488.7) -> 6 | 0.33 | 1.1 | 0.53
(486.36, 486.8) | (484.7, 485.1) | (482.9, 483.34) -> 1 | 0.86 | 0.8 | 0.11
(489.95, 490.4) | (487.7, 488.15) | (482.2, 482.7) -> 41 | 0.16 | 1.1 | 0.14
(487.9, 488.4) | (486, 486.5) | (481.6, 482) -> 7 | 0.33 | 0.9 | 0.20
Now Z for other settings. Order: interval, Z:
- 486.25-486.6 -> 0.12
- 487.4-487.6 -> 0.06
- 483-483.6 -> 0.22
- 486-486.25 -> 0.08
